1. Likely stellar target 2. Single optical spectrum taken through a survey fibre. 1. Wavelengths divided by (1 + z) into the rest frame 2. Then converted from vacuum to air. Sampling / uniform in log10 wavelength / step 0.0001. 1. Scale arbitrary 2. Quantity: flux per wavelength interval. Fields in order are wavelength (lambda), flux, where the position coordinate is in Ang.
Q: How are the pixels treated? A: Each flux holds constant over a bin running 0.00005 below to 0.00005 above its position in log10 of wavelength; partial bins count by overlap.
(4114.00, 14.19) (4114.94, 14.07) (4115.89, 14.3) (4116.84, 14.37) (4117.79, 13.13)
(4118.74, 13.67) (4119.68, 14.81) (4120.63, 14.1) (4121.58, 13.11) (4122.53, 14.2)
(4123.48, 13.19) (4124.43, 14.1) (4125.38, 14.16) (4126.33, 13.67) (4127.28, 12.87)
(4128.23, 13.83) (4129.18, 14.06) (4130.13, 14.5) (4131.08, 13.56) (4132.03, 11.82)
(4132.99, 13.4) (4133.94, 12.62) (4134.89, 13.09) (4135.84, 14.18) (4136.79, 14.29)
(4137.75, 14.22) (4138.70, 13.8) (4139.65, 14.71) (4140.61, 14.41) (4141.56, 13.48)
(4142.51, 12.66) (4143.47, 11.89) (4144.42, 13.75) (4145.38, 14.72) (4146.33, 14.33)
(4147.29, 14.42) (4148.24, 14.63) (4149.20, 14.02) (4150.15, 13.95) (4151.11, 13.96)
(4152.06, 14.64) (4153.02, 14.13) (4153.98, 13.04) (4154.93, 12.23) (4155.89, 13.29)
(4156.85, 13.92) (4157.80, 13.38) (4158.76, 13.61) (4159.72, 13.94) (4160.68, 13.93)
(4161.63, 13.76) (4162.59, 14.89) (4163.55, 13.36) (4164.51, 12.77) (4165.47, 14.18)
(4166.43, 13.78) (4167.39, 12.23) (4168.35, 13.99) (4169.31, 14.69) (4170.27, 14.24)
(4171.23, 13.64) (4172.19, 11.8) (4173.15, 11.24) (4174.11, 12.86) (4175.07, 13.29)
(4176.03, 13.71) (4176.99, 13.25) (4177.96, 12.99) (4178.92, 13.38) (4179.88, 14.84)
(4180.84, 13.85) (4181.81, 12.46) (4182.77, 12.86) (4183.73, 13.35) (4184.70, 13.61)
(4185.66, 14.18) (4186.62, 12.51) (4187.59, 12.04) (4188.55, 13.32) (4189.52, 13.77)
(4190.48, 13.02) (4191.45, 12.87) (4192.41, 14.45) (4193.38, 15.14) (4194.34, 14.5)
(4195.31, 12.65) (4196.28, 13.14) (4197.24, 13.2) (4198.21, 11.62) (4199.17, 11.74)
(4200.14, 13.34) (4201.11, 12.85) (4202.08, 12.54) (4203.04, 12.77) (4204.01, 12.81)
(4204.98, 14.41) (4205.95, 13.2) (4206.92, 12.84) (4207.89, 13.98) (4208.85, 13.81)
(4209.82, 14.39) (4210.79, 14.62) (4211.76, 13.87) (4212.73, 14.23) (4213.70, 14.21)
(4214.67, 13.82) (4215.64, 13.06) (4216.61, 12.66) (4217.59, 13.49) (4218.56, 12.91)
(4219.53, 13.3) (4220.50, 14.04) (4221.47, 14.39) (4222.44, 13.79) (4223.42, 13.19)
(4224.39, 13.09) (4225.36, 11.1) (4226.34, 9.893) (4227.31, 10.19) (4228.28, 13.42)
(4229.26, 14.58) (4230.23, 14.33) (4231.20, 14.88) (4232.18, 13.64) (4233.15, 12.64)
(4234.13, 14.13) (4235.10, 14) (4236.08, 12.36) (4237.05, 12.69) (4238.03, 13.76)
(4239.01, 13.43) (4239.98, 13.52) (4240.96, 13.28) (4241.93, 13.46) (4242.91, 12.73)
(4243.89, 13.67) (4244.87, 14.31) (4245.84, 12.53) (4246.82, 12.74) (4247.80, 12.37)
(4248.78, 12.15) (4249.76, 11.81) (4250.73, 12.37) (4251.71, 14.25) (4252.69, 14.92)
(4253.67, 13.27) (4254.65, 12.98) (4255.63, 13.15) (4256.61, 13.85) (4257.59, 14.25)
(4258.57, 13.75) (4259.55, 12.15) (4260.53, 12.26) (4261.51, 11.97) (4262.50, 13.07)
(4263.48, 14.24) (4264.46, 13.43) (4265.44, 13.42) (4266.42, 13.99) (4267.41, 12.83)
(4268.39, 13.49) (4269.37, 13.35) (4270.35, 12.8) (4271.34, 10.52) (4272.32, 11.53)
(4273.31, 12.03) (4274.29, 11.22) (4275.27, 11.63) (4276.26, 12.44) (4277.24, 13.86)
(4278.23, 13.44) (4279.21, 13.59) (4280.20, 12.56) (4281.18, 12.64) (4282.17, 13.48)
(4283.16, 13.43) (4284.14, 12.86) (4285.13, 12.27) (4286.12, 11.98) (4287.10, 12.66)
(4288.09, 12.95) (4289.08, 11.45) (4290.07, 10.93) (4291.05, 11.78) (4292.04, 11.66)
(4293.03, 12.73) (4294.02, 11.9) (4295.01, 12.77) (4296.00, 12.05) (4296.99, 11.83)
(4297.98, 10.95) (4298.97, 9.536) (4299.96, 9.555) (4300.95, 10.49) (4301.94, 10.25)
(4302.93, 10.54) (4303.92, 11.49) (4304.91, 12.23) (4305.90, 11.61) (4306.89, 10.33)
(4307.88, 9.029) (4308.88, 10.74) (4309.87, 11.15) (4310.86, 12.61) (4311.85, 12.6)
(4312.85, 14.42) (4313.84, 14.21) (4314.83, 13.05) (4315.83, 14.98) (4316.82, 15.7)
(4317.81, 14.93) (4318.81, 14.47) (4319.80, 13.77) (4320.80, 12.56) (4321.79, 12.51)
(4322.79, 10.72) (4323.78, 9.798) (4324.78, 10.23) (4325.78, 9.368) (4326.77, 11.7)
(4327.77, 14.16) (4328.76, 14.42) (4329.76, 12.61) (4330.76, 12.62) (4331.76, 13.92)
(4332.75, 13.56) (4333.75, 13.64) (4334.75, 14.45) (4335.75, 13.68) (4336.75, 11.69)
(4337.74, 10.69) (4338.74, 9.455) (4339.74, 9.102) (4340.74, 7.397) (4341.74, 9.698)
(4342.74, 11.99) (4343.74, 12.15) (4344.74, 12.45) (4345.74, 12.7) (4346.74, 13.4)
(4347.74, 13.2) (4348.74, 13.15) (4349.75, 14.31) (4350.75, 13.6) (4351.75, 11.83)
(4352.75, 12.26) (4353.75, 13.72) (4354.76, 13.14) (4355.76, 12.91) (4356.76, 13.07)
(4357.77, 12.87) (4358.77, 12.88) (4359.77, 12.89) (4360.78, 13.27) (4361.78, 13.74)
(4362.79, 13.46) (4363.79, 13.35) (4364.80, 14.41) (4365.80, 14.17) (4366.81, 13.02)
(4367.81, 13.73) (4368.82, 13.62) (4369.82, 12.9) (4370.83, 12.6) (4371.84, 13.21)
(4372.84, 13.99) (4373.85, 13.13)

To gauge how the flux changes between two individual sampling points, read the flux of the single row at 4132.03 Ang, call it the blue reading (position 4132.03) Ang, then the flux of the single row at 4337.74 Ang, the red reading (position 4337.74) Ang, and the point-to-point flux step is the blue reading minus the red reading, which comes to 1.1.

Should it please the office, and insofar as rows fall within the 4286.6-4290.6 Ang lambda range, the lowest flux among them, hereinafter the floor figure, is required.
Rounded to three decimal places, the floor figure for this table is 10.930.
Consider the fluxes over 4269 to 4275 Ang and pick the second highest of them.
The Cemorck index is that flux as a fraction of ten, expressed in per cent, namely 128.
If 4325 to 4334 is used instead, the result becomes 142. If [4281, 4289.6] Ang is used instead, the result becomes 134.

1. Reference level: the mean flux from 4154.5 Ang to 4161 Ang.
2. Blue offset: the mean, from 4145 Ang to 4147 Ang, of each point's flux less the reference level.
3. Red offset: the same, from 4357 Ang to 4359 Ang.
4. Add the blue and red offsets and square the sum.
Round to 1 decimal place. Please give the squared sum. 0.2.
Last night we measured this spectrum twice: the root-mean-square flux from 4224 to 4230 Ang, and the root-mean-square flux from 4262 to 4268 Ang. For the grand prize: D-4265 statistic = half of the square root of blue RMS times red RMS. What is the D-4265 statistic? 6.41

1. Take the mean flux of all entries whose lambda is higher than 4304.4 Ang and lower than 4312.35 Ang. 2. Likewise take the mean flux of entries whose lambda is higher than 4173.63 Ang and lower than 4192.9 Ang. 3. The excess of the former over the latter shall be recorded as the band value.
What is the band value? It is -2.0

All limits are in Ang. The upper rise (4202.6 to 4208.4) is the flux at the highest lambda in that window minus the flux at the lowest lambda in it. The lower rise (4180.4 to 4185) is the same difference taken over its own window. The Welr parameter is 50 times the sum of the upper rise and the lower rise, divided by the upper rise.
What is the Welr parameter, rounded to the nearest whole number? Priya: 40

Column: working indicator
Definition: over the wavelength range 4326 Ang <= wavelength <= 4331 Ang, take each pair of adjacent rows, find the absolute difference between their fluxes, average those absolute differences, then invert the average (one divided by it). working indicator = 0.9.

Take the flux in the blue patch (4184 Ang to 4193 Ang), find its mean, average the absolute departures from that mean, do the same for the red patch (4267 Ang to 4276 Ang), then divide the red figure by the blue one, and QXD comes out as 1.4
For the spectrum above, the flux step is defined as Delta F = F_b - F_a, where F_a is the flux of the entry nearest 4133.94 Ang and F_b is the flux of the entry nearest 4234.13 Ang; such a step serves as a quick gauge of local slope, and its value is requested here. 1.5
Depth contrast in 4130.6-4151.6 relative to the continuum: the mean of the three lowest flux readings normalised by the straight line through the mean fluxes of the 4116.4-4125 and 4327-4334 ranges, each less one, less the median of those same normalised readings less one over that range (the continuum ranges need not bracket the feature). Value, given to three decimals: -0.135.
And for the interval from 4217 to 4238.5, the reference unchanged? -0.223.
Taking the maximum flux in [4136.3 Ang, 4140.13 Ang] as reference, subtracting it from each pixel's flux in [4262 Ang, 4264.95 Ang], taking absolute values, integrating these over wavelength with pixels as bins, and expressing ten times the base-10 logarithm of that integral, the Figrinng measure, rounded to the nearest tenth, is 5.2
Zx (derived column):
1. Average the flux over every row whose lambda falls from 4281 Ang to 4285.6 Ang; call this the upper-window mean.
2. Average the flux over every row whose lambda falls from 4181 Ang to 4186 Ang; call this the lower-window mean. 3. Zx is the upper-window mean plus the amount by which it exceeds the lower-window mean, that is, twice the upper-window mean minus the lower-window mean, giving 12.6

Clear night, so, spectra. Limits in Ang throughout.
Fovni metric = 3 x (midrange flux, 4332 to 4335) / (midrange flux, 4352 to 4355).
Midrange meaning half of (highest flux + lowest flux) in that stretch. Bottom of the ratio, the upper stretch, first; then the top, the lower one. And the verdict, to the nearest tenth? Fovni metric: 3.2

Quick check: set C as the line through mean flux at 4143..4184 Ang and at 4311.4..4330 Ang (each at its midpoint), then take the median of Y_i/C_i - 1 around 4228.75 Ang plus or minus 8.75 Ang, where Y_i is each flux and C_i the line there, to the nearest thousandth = 0.017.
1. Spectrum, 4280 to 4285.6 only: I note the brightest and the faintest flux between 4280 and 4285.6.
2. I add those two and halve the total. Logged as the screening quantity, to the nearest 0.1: 12.9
